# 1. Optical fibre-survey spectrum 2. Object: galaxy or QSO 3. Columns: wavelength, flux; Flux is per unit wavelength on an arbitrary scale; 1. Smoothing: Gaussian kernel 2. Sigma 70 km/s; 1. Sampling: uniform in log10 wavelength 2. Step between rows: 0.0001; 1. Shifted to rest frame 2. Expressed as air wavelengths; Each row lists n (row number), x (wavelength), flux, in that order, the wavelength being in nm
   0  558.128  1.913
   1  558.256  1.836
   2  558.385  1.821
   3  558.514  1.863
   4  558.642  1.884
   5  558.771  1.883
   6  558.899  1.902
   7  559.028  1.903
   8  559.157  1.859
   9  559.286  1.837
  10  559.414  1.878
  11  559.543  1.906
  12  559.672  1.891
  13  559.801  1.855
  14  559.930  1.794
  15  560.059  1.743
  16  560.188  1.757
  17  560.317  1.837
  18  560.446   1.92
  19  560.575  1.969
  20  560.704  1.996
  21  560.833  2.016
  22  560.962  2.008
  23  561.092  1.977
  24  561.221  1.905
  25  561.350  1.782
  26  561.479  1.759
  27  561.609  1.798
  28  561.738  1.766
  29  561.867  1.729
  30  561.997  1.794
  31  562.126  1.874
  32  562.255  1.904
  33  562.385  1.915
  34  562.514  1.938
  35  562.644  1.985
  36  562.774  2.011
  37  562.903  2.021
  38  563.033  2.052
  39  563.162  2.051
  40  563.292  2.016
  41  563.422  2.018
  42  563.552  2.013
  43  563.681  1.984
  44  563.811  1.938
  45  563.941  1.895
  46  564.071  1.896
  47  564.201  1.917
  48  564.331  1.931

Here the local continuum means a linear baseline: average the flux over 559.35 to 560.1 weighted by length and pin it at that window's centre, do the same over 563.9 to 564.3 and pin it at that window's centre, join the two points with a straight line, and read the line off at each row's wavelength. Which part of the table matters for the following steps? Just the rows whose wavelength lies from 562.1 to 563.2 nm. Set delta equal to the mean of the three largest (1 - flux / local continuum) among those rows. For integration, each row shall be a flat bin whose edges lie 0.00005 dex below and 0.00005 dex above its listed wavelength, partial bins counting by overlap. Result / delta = -0.009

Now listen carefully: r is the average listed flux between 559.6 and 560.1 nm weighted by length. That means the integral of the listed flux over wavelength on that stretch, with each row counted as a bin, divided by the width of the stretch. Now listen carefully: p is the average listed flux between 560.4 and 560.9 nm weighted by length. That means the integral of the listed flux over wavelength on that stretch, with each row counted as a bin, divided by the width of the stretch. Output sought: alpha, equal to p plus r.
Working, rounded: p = 1.98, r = 1.82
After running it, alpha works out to 3.80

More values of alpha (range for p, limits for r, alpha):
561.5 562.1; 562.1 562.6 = 3.69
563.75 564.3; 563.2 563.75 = 3.92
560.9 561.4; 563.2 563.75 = 3.93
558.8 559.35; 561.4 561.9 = 3.64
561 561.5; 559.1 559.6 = 3.74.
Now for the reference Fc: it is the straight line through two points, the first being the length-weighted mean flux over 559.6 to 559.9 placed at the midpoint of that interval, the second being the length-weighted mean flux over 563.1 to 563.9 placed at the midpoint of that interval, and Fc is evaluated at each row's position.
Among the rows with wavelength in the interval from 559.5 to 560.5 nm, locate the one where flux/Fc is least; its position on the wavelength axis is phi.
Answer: 560.059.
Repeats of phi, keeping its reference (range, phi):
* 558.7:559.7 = 559.286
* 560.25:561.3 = 560.317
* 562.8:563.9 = 563.811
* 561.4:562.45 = 561.867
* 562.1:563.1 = 562.126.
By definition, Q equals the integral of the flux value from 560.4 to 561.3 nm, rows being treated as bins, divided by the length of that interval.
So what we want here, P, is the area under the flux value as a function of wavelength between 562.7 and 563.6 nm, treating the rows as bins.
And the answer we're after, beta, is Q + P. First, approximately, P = 1.82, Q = 1.97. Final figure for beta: 3.8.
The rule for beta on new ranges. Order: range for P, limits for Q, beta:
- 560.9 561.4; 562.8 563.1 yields 3.0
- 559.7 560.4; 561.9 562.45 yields 3.1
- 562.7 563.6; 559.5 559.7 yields 3.7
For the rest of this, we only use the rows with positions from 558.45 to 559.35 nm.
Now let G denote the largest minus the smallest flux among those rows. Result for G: 0.07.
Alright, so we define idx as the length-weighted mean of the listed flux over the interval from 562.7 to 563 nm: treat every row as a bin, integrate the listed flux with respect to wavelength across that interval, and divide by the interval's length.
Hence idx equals 2.02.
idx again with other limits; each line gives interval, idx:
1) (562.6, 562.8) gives 1.99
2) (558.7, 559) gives 1.89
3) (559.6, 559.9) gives 1.86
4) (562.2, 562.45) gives 1.91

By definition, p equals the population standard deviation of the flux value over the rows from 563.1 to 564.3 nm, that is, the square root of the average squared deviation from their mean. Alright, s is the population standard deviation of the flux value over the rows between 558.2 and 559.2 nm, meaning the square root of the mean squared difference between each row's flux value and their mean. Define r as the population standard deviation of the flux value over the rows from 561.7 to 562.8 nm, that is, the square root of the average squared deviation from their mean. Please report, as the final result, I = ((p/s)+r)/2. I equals 1.0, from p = 0.06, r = 0.092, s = 0.03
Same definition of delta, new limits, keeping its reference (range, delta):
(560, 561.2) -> 0.040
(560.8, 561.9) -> 0.065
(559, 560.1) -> 0.030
